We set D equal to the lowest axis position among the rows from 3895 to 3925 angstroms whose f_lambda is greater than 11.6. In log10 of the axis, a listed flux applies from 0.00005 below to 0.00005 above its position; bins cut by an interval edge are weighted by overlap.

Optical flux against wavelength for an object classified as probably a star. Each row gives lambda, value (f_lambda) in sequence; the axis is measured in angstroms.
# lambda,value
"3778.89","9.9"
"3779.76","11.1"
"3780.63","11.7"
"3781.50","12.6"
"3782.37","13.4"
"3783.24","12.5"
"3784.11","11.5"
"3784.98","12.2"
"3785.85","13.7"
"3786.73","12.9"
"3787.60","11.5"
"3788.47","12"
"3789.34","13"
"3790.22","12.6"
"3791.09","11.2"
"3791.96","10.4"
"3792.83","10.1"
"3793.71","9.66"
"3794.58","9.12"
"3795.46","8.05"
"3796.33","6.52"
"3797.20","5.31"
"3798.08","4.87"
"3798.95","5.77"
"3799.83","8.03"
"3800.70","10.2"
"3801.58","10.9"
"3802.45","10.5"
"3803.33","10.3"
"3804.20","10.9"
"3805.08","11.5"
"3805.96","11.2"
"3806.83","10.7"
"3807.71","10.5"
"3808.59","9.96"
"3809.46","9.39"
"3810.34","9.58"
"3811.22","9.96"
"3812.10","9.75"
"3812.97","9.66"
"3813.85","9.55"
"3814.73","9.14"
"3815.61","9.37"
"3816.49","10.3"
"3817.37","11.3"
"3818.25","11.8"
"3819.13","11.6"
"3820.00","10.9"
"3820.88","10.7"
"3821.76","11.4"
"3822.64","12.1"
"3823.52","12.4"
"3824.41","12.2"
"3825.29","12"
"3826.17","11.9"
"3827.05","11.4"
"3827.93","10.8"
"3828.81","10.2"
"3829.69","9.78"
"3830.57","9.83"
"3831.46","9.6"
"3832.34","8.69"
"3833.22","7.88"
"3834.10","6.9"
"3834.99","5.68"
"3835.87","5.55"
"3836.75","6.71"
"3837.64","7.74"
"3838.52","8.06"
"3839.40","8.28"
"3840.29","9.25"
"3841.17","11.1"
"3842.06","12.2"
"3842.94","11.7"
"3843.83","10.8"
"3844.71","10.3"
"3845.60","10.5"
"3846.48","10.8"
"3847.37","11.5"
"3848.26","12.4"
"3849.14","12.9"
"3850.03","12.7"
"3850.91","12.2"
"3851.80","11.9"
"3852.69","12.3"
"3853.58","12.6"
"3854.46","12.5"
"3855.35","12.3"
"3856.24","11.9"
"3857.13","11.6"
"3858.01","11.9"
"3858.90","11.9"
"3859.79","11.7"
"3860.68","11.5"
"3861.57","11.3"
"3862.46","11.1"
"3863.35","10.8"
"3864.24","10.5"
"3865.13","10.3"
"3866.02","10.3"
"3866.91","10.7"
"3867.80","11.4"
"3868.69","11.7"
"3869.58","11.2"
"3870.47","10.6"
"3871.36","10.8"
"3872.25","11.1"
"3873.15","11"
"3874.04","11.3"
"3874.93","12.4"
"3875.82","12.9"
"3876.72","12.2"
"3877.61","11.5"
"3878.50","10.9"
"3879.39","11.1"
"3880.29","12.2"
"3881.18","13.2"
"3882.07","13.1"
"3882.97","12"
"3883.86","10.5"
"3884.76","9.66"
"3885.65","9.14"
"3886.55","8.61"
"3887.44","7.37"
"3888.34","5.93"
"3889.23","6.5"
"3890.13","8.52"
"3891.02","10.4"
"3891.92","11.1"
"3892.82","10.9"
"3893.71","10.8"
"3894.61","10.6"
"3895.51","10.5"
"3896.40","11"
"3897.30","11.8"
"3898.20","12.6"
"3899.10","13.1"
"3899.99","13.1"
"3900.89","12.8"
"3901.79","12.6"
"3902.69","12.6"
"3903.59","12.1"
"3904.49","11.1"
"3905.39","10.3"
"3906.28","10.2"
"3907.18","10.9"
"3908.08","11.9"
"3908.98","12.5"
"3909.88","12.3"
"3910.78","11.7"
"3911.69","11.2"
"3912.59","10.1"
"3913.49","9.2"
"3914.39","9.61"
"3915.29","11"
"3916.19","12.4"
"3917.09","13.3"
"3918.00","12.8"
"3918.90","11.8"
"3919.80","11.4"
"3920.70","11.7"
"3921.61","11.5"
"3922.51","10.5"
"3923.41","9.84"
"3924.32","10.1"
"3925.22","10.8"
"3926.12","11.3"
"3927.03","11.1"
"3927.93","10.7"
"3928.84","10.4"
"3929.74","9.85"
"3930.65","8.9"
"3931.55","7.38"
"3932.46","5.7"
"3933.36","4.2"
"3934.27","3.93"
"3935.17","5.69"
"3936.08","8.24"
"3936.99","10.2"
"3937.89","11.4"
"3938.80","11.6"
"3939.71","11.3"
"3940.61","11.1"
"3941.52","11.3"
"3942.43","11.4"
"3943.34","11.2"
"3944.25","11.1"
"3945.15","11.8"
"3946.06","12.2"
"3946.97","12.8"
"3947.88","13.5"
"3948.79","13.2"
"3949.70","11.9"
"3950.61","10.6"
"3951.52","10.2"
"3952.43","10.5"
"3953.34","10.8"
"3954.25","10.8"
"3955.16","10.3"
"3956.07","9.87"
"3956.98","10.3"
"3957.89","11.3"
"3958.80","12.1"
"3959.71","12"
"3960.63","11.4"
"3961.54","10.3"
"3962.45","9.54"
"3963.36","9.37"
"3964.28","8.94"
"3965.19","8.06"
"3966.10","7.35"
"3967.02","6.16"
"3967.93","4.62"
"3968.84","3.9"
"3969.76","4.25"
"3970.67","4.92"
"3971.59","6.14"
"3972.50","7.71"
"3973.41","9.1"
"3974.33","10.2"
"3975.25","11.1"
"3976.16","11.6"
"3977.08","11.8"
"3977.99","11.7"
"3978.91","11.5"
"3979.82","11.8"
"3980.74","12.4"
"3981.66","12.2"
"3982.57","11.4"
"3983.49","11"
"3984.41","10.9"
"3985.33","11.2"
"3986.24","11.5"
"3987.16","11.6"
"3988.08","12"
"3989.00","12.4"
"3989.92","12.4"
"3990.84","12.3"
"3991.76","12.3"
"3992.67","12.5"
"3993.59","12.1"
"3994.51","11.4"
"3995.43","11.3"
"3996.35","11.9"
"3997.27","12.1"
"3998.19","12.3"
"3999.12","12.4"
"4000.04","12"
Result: 3897.30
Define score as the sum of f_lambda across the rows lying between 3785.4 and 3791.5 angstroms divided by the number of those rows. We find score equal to 12.4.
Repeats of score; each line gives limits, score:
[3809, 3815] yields 9.6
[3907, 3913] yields 11.5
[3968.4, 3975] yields 6.6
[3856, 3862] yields 11.7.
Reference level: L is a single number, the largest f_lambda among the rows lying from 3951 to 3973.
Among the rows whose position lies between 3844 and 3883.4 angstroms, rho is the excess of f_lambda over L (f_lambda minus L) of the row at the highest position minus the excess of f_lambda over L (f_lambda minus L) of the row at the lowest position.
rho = 2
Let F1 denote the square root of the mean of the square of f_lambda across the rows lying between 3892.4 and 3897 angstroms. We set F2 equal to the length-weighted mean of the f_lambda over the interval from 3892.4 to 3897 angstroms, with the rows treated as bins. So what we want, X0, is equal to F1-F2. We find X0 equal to -0.04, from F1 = 10.8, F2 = 10.8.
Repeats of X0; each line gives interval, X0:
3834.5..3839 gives 0.06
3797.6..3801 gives 0.43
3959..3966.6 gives 0.06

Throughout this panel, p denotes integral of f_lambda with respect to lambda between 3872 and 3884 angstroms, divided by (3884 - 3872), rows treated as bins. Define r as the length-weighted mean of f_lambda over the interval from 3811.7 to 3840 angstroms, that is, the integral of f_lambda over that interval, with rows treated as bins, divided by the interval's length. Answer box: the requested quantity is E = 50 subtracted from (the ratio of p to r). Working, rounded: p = 11.9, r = 9.8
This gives -48.8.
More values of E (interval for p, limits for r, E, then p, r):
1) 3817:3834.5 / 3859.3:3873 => -49.0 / 10.7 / 11.0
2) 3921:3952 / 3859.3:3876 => -49.1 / 10.2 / 11.2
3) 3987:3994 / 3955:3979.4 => -48.7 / 12.2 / 9.1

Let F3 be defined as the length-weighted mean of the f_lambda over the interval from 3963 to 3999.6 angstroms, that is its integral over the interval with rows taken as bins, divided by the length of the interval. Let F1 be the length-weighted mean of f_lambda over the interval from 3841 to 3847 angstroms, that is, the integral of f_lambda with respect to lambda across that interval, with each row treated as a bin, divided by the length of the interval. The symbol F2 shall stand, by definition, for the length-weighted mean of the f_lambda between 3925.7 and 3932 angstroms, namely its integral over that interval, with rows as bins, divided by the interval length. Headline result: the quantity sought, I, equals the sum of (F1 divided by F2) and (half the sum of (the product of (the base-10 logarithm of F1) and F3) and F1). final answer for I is 12.0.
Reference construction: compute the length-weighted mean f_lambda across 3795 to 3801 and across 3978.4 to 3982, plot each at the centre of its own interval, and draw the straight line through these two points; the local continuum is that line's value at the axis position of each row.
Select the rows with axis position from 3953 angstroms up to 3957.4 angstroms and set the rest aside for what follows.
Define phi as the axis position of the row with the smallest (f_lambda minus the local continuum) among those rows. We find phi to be 3956.07 angstroms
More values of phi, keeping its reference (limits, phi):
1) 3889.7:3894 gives 3890.13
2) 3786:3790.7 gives 3787.60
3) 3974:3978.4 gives 3974.33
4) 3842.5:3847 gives 3844.71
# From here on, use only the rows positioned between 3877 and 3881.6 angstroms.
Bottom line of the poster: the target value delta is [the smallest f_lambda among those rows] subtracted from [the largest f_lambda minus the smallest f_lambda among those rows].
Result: -8.6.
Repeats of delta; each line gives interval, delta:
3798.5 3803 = -0.6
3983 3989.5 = -9.4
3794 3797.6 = -1.5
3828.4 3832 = -9.0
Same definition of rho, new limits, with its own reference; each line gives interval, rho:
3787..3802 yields -1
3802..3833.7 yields -3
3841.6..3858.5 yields 0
